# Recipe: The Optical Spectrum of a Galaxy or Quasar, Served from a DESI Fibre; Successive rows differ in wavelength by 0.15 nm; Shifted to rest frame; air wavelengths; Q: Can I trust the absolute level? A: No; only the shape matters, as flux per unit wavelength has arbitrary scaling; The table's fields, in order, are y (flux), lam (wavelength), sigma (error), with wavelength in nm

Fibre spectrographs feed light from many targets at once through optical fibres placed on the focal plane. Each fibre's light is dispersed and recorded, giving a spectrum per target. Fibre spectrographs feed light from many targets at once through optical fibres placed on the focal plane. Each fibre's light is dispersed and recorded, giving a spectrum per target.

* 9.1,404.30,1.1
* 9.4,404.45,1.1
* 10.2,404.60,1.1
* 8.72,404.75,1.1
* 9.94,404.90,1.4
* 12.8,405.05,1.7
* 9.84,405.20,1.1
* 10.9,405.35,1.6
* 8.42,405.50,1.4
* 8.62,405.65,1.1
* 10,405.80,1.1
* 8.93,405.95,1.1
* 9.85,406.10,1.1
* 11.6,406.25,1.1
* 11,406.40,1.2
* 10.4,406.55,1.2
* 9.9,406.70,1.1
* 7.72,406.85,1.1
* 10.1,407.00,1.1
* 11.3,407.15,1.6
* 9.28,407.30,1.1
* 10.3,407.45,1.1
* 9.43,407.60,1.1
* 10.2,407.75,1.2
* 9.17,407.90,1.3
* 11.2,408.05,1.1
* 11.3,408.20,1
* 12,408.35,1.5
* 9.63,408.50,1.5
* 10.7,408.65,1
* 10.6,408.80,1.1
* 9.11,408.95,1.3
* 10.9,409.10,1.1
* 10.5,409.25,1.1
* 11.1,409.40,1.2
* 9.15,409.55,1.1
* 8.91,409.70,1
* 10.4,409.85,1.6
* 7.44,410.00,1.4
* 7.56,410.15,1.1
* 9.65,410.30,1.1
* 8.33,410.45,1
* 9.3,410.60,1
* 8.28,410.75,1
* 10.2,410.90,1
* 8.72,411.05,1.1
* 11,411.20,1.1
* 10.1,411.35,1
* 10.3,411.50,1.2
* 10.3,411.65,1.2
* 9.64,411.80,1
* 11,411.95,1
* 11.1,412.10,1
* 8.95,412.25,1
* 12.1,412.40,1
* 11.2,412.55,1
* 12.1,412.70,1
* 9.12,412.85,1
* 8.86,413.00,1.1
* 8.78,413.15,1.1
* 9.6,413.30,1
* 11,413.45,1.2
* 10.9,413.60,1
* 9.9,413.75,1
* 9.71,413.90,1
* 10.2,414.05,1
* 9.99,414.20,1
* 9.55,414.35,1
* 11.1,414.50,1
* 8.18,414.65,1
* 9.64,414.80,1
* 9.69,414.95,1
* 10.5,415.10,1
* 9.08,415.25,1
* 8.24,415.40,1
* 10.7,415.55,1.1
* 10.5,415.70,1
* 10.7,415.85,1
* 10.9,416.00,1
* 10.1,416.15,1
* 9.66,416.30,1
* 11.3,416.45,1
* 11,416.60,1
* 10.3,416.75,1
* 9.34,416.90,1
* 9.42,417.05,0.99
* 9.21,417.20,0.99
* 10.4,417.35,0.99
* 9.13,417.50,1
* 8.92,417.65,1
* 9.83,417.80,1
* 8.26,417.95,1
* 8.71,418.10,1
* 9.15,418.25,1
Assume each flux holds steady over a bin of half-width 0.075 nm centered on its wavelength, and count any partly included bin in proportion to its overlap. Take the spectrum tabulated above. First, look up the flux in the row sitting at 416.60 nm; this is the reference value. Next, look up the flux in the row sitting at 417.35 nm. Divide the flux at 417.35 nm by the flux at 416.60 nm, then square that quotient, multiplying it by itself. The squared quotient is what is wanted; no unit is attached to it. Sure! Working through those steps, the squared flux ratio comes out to 0.89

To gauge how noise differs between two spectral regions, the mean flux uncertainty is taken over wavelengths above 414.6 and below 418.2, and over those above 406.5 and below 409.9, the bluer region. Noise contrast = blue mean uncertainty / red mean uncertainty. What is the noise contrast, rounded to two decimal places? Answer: 1.19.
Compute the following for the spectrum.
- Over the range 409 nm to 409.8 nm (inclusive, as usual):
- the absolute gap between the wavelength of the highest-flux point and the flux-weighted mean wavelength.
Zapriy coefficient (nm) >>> 0.02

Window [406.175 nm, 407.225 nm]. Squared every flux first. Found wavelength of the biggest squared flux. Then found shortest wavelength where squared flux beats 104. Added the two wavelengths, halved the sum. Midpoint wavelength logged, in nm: 406.25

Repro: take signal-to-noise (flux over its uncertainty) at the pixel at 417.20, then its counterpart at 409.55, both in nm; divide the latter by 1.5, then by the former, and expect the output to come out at 0.60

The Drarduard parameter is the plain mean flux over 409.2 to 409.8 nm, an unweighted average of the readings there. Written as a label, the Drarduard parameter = 9.9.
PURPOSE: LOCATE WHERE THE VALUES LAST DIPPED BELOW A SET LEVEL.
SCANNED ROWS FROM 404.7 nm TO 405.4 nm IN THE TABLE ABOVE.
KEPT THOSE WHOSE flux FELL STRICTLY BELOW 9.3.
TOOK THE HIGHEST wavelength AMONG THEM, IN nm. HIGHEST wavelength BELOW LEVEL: 404.75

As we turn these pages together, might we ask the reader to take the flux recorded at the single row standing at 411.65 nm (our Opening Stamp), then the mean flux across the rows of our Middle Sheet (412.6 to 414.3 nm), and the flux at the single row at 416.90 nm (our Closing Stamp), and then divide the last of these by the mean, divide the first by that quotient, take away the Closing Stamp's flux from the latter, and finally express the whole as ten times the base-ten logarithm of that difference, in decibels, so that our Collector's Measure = 2.3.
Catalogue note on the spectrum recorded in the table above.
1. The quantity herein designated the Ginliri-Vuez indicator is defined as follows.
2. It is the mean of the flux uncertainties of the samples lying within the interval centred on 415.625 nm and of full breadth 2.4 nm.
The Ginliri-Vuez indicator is 1.01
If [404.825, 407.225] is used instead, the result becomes 1.25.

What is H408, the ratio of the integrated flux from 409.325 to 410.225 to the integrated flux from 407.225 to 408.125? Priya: 0.92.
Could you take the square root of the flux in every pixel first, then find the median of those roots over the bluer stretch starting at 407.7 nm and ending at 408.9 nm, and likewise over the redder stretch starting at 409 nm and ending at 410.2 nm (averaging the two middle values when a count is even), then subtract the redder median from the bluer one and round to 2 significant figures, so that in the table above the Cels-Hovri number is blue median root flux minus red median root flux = 0.14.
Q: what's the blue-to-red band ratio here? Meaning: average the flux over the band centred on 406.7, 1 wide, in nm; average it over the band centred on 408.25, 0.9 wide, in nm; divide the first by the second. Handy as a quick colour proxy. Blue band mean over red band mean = 0.96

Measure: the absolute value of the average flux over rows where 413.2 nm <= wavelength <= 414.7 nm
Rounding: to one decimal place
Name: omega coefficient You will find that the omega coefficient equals 10.0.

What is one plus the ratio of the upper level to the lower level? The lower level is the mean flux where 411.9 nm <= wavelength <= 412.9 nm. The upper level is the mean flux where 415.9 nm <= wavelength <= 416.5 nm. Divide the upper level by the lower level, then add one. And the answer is 1.97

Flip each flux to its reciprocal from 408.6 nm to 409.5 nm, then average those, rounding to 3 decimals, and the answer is 0.096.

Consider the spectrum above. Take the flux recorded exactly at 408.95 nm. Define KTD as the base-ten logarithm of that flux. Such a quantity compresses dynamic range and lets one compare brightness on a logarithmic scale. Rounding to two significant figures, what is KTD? 0.96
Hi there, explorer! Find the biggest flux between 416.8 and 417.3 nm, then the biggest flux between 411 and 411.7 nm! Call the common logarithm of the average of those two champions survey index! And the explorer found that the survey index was 1.01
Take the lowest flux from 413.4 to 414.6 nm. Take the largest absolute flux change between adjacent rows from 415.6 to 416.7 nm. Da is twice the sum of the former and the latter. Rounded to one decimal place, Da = 22.4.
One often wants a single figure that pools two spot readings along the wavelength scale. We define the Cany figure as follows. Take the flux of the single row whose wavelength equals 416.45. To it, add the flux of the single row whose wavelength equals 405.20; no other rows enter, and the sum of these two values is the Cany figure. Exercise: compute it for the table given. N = 21.1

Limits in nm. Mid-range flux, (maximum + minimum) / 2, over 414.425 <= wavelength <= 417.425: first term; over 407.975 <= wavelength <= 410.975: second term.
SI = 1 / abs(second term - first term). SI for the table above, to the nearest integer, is 50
